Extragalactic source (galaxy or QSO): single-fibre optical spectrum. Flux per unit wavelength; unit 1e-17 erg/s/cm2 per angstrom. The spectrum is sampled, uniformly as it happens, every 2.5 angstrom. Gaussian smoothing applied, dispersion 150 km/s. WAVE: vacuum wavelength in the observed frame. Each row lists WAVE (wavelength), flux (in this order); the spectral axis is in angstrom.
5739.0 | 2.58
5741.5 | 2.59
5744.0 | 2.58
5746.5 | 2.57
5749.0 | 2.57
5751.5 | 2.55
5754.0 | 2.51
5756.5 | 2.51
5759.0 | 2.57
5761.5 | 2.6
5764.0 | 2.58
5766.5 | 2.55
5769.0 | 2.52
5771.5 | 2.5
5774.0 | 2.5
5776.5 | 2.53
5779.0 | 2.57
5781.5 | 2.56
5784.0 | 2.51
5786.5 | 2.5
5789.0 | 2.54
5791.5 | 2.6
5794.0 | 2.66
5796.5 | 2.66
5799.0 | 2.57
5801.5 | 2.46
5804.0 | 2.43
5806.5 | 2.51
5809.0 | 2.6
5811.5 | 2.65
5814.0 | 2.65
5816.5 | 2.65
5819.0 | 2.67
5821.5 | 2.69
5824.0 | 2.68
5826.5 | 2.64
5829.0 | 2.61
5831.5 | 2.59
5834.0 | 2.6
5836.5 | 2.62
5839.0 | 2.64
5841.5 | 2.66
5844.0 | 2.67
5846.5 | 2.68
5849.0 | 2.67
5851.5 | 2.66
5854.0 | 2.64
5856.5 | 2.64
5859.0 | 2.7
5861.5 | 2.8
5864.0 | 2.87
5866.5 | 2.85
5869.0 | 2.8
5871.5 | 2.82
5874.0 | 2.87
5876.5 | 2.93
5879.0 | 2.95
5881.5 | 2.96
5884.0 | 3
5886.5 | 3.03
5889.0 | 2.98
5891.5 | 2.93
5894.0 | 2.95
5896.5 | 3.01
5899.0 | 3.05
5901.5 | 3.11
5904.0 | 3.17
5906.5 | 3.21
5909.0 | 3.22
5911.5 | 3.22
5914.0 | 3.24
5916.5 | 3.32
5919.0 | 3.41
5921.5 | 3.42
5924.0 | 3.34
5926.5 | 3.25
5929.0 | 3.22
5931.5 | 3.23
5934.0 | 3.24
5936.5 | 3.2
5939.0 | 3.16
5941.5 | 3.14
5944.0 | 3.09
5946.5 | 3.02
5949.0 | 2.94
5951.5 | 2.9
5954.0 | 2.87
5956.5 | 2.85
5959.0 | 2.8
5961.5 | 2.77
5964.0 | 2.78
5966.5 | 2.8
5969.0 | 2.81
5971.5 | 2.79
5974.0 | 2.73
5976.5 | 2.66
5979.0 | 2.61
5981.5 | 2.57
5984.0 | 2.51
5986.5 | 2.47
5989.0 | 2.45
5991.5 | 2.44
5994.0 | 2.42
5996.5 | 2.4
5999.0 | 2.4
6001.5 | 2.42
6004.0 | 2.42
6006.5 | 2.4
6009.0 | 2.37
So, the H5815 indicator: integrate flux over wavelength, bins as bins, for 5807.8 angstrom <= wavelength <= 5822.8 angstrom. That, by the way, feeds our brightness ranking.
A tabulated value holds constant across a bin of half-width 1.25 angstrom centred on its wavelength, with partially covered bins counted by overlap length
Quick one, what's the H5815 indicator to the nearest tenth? 39.8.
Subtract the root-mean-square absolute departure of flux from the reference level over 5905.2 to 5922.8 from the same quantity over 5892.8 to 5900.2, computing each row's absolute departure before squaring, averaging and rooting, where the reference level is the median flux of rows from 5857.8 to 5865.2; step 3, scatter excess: -0.29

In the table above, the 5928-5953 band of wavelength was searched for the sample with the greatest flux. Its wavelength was 5934.0 angstrom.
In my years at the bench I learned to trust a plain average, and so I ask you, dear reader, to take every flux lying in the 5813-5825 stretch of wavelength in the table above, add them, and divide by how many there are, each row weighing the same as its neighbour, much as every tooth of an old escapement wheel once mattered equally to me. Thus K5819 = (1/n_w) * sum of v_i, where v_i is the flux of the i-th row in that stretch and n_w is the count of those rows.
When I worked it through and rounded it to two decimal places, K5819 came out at 2.67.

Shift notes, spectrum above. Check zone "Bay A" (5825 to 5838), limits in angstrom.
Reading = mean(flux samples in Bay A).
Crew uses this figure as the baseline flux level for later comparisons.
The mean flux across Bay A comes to 2.61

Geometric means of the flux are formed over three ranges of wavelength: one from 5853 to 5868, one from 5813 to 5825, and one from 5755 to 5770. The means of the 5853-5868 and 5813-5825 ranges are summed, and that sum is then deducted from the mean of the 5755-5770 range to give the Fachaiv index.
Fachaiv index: -2.9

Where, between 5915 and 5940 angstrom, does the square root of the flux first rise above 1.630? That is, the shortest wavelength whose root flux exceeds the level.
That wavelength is 5916.5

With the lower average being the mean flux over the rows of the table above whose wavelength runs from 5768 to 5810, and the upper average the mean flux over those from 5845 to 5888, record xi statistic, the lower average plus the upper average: 5.4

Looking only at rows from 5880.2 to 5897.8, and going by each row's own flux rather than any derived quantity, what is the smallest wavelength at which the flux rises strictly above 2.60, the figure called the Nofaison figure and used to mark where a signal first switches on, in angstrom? 5881.5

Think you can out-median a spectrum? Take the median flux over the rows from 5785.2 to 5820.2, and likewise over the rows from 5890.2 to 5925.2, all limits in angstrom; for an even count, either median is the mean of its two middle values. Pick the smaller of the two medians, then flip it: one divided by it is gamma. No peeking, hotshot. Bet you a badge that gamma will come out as 0.385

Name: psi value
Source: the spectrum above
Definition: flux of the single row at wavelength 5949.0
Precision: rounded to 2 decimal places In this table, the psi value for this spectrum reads 2.94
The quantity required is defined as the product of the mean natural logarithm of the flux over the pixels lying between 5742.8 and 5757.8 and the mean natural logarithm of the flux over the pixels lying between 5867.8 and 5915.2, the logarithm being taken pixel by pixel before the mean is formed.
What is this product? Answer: 1.03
